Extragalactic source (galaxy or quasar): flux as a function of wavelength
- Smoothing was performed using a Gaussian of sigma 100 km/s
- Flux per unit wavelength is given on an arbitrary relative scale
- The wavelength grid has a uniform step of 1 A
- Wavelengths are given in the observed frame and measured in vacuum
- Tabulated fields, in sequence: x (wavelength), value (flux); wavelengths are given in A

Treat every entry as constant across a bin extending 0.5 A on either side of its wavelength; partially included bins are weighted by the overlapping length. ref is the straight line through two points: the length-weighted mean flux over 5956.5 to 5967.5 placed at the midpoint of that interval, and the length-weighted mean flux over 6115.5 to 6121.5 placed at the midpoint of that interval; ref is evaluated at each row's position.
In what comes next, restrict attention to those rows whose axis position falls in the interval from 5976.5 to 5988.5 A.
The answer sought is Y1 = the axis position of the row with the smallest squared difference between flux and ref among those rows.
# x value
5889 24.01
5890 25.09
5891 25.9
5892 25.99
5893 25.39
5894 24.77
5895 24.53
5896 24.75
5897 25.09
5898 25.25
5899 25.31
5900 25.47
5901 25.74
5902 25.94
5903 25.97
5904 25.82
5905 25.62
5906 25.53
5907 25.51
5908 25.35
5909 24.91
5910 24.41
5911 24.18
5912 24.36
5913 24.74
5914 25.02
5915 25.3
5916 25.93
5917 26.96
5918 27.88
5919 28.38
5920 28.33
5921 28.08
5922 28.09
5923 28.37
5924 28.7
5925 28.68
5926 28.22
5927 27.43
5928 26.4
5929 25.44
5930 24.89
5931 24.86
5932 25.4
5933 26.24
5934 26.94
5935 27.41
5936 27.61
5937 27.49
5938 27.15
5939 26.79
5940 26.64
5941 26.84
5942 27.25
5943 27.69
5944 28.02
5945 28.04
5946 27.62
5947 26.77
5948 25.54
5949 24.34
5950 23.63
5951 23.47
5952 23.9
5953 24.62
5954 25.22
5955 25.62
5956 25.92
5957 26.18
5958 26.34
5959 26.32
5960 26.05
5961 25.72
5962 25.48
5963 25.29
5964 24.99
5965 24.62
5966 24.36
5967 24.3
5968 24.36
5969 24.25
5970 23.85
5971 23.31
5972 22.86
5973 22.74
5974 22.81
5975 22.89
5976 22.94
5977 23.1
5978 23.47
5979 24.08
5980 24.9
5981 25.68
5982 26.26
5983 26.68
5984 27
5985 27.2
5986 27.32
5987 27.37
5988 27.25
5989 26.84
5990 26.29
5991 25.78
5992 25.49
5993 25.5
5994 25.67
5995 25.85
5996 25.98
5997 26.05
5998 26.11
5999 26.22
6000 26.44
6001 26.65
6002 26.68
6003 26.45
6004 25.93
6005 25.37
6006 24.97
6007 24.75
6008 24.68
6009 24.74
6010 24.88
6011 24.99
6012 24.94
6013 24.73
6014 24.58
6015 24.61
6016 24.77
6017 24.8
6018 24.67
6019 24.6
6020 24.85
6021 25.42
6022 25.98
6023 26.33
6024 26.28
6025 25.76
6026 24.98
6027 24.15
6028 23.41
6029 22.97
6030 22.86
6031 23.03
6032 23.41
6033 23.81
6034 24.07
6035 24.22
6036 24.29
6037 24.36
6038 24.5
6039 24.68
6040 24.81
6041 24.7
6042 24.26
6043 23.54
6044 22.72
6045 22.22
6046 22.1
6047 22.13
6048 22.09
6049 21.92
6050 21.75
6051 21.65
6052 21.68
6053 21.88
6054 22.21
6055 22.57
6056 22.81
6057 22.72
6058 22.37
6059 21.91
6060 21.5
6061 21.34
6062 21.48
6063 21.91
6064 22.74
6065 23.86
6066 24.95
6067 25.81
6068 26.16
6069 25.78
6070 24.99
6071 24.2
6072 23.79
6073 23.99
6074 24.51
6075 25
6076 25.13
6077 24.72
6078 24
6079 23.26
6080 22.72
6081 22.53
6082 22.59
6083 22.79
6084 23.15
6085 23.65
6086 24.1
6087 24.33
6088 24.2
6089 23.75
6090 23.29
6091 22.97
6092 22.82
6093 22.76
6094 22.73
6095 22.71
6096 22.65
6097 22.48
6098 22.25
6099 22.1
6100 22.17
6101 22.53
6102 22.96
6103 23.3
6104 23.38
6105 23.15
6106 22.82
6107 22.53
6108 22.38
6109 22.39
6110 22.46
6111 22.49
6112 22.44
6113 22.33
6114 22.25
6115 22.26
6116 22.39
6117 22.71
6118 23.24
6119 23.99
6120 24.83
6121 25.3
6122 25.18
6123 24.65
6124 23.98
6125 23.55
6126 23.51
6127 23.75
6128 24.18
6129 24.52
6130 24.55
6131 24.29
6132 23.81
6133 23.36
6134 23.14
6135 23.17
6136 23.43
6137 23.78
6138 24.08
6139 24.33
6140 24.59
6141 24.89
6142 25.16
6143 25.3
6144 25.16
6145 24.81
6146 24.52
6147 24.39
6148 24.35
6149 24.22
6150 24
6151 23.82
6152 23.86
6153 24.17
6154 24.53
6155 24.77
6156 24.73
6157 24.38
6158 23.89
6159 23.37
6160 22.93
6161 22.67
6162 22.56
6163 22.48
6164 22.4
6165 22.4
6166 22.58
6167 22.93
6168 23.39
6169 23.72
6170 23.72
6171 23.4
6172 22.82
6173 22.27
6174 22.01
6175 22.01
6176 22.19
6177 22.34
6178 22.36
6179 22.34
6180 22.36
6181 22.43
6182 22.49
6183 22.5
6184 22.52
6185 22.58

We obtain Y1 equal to 5980 A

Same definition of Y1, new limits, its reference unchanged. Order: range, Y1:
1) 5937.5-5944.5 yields 5940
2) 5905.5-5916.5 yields 5916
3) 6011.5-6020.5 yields 6017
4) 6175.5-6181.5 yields 6181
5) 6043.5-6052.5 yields 6044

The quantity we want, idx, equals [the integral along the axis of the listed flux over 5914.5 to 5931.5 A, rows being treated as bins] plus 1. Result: 463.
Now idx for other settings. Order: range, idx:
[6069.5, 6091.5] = 525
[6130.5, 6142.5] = 289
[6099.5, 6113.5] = 318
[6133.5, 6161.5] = 677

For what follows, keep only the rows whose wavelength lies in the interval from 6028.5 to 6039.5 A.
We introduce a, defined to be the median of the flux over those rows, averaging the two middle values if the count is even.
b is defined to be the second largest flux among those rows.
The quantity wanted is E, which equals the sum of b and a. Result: 48.6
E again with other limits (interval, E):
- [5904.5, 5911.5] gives 50.9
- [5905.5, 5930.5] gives 54.6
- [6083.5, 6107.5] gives 47.1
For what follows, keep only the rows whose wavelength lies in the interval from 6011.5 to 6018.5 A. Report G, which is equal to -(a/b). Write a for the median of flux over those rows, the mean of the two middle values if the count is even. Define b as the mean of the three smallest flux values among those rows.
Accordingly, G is -1.00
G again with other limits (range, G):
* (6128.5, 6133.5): -1.02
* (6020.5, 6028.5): -1.06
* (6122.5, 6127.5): -1.01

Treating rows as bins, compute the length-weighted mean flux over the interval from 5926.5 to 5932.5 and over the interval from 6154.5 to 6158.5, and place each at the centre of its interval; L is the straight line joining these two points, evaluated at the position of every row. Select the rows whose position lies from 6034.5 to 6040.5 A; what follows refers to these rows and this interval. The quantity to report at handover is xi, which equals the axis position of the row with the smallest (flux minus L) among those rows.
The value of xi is 6035 A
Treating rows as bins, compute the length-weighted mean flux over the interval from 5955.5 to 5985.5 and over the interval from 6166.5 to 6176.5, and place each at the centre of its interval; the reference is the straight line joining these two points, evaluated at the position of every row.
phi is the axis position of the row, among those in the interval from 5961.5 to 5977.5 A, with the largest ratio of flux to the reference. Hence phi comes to 5962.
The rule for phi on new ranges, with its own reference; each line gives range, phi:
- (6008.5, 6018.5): 6011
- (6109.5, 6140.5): 6121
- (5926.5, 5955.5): 5945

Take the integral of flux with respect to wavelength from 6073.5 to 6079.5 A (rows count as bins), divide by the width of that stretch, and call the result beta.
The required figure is 24.4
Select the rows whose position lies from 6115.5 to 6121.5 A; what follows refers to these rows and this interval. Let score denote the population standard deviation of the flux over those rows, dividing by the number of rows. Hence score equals 1.1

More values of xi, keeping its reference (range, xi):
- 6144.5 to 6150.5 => 6150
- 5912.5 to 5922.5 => 5913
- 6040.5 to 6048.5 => 6046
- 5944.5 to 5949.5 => 5949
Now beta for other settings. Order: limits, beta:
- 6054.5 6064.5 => 22.1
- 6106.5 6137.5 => 23.4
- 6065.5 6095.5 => 23.9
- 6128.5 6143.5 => 24.2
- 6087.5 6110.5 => 22.8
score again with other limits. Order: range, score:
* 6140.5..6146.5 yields 0.3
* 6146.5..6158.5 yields 0.3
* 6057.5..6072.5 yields 1.7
